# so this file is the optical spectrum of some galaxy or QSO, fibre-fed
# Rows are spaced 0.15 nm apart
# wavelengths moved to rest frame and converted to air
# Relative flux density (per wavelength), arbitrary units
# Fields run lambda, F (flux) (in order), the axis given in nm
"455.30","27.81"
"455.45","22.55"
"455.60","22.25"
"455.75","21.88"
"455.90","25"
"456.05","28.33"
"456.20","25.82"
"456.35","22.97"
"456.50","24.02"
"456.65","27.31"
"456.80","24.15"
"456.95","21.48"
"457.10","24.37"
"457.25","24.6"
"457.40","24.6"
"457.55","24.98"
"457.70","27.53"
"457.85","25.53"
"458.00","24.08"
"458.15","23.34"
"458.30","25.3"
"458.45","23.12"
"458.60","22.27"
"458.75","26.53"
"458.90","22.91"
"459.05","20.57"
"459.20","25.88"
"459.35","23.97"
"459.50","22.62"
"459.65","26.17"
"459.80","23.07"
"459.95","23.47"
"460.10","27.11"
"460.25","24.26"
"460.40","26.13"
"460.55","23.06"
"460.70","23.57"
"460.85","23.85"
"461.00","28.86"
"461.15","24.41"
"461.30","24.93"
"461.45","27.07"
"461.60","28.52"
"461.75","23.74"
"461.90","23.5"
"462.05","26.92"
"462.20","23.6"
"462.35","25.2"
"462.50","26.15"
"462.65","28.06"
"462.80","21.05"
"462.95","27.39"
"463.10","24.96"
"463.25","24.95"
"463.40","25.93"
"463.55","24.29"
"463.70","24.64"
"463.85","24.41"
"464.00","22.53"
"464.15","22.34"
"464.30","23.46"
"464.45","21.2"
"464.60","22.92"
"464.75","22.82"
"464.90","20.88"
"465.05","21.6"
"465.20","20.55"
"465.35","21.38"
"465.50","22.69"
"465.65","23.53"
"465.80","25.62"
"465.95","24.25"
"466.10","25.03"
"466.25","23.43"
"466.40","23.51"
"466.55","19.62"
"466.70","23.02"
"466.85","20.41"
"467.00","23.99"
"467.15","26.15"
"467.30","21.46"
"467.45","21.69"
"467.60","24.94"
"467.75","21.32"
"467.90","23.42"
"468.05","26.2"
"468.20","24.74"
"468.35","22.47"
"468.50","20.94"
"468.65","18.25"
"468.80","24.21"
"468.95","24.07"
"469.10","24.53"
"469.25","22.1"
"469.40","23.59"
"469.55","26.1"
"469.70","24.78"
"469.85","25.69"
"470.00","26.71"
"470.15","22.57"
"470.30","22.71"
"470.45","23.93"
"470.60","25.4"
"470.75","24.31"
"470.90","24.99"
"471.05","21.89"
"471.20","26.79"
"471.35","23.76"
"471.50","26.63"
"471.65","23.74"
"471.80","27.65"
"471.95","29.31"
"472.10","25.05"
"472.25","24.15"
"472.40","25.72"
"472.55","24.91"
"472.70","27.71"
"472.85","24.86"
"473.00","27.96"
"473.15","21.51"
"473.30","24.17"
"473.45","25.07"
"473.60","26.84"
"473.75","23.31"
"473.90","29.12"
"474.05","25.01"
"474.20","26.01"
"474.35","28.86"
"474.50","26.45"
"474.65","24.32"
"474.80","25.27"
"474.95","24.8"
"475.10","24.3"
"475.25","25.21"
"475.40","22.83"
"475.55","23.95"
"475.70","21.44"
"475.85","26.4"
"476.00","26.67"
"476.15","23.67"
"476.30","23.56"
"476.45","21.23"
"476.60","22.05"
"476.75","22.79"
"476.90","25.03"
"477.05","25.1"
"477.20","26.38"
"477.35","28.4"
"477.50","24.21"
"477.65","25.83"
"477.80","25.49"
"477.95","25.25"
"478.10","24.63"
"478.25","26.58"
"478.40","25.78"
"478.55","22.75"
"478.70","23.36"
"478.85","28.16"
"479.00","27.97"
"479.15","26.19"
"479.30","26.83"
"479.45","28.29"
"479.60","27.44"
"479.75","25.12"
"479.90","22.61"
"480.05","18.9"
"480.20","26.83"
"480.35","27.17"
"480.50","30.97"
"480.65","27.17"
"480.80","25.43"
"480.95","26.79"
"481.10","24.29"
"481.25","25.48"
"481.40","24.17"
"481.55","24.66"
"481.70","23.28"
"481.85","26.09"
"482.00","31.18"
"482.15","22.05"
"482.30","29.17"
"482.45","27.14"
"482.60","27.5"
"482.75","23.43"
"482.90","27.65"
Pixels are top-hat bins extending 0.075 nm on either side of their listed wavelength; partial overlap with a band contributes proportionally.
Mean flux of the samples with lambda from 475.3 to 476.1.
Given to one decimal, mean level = 24.3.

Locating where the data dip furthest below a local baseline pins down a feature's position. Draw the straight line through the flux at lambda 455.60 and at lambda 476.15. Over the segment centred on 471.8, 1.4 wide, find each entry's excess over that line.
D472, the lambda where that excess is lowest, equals 471.65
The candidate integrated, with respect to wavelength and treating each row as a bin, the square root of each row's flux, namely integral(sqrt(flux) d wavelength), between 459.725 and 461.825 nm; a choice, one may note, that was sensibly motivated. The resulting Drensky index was 10.5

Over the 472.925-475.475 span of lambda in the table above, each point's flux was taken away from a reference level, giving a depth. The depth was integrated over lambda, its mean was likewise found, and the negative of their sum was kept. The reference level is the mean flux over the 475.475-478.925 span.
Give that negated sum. 2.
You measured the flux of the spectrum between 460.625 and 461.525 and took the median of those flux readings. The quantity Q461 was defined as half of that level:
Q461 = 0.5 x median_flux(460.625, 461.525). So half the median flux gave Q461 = 12.3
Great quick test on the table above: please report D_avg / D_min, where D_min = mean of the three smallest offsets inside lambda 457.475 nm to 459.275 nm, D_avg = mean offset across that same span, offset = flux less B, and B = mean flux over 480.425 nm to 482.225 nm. 0.40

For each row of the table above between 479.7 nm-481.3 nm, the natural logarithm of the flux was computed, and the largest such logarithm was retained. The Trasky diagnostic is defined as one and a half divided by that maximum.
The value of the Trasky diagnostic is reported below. 0.437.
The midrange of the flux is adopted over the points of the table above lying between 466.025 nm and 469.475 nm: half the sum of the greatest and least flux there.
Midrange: 22.2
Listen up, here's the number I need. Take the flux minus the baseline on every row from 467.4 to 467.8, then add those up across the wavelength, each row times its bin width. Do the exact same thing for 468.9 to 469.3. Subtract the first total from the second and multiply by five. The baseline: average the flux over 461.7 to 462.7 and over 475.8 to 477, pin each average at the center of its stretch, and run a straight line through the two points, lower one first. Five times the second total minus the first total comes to 2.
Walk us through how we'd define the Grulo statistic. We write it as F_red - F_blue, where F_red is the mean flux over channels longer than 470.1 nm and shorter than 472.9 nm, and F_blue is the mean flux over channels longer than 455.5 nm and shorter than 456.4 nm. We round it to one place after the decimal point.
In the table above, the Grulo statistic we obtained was 0.7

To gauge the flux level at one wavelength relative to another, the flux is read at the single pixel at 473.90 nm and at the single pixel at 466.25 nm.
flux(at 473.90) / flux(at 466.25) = 1.24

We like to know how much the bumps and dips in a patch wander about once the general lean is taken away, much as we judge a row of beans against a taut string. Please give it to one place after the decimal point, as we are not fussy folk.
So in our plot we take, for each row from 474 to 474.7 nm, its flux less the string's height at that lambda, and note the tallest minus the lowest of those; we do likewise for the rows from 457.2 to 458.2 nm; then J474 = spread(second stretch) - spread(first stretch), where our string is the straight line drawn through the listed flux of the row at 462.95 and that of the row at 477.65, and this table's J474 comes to -0.4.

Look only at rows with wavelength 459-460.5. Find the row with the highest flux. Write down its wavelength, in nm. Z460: 460.10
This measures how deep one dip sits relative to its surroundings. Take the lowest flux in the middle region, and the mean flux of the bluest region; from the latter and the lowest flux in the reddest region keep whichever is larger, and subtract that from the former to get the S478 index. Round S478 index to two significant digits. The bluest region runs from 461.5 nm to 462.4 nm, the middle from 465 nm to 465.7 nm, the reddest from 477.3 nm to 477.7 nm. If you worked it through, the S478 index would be -4.7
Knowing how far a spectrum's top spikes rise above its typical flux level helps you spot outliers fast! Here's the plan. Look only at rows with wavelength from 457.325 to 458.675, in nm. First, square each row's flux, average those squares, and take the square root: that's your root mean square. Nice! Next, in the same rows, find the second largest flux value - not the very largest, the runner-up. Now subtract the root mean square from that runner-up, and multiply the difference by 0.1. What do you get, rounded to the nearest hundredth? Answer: 0.10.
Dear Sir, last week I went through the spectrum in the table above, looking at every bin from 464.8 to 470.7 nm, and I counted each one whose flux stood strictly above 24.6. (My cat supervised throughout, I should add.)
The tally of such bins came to 11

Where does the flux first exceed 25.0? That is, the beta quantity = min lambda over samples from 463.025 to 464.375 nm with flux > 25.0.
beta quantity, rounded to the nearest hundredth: 463.40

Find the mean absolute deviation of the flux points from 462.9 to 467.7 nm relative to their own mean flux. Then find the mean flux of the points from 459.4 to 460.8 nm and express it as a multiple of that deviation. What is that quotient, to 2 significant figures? 16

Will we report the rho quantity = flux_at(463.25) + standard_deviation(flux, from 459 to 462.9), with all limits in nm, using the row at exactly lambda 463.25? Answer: 27.1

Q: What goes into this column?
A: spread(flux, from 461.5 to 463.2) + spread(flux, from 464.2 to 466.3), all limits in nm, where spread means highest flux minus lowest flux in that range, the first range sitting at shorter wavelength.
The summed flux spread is 12.5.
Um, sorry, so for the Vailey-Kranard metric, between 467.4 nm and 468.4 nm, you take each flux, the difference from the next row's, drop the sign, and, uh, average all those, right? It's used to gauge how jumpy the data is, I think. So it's 2.58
